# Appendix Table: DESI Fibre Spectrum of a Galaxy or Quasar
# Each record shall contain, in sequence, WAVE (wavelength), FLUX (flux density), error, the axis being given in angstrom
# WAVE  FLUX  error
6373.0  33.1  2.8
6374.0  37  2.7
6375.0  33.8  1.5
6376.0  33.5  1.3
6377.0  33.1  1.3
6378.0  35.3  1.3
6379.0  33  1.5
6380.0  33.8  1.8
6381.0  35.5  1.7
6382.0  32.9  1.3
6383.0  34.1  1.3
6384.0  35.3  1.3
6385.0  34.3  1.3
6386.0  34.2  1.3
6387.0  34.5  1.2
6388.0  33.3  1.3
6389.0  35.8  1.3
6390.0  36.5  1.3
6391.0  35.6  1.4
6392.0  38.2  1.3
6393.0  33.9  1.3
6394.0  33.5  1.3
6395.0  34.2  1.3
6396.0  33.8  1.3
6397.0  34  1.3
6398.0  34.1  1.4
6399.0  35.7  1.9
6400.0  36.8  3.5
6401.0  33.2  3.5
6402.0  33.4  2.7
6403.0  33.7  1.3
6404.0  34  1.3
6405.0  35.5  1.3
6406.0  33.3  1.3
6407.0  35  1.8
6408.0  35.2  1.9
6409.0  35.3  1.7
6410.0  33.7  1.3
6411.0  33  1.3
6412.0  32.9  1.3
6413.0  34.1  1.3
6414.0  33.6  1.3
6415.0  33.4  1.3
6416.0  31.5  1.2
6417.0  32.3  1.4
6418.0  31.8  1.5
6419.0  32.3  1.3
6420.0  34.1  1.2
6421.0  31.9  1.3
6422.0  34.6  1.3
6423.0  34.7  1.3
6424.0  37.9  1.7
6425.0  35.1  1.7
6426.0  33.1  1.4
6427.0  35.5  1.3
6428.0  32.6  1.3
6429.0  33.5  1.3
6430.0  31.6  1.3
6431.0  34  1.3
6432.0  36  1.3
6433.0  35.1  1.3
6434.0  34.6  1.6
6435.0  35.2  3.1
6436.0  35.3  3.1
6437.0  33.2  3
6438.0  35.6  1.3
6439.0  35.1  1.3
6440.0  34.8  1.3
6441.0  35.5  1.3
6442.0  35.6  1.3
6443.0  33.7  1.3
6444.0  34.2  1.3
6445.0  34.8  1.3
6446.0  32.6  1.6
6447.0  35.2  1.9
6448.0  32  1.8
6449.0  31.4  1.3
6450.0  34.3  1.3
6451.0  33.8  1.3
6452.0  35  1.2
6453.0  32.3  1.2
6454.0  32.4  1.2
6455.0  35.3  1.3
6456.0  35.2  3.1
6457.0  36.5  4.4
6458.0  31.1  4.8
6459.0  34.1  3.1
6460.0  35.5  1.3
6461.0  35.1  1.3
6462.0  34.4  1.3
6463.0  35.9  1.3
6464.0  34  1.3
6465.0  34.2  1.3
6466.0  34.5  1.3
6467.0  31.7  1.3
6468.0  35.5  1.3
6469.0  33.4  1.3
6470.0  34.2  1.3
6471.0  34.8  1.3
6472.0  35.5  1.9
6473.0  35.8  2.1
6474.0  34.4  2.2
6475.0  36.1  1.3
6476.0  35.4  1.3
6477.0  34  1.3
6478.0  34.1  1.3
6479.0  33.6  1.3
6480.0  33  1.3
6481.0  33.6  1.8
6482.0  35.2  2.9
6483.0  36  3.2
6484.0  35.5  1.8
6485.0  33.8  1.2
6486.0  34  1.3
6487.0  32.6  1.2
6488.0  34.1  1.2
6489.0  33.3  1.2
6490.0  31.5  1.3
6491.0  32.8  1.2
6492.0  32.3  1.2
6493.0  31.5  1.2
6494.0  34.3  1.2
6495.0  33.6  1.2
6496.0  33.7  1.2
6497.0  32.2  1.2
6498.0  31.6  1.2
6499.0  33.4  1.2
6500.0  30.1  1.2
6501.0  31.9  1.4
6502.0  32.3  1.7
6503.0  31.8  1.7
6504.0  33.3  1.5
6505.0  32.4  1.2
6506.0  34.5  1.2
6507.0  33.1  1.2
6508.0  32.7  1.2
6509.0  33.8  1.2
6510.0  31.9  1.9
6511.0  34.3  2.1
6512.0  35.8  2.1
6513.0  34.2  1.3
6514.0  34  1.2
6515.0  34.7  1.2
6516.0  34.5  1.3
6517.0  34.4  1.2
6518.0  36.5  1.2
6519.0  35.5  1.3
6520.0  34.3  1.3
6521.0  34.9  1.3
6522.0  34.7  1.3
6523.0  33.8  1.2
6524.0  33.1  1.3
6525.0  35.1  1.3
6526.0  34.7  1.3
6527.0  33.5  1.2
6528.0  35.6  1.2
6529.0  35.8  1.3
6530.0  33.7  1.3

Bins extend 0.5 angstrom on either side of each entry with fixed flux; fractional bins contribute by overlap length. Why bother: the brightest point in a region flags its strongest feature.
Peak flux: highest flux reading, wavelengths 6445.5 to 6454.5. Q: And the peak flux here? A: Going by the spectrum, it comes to 35.2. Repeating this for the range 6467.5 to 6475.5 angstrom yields 36.1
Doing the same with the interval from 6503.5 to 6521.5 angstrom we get 36.5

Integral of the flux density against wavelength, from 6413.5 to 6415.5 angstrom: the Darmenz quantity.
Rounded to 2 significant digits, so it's 67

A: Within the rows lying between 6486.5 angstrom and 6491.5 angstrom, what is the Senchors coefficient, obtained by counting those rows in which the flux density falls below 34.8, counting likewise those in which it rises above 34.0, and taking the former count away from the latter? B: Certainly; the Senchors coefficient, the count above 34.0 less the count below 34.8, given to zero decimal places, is -4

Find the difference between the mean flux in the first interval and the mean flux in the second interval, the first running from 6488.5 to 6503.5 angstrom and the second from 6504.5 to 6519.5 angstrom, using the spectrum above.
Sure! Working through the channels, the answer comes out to -1.7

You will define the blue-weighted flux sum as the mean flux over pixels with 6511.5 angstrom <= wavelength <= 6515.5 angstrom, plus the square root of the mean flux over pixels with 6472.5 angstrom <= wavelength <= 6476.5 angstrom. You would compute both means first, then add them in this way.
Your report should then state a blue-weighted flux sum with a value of 40.6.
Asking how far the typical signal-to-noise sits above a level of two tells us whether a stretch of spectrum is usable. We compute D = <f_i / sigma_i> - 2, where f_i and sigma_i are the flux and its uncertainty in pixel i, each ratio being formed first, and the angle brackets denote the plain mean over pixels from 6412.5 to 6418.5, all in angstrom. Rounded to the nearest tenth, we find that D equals 22.7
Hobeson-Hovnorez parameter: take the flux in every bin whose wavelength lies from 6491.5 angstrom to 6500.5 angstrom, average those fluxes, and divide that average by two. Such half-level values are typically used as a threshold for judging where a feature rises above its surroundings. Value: 16.3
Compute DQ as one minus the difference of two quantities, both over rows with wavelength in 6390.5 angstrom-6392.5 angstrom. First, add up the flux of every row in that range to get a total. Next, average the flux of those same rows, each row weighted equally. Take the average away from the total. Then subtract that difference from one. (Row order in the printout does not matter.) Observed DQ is -35.9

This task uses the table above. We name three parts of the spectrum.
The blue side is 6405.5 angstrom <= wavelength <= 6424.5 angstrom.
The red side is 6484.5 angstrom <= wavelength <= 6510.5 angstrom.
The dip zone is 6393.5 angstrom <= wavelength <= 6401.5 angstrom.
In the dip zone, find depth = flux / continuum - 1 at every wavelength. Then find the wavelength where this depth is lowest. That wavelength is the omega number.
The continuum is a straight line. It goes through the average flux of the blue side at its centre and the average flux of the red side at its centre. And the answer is 6401.0 angstrom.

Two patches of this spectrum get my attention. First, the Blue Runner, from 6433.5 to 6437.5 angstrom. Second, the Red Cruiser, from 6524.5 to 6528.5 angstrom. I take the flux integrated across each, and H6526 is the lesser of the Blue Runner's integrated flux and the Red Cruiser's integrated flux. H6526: 138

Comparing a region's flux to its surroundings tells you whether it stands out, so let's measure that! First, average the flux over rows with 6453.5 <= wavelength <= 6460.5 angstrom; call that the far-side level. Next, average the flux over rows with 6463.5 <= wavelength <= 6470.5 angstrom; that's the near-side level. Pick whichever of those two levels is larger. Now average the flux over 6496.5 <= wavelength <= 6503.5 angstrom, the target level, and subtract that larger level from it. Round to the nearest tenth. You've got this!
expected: -2.4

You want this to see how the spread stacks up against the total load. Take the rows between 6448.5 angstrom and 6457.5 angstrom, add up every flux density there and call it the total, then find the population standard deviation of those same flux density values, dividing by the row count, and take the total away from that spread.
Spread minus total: -304.6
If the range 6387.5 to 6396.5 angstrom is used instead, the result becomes -313.2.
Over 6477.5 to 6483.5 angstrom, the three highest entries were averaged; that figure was 35.1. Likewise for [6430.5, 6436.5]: 35.5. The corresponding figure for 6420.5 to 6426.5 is 35.9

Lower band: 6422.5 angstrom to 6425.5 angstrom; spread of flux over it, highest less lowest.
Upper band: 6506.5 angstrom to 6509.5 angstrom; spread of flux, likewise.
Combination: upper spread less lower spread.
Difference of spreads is -2.1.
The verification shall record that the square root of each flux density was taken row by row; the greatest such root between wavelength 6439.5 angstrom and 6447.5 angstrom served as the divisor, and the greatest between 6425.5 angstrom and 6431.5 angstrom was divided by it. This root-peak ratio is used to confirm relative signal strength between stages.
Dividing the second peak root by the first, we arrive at 1.00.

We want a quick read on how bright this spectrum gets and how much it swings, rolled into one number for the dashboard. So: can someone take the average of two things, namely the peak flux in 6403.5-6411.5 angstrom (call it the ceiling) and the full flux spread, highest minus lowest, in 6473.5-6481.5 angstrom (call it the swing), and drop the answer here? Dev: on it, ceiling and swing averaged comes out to 19.3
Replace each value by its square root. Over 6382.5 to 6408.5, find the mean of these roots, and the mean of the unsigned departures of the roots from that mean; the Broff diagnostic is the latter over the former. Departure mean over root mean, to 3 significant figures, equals 0.0144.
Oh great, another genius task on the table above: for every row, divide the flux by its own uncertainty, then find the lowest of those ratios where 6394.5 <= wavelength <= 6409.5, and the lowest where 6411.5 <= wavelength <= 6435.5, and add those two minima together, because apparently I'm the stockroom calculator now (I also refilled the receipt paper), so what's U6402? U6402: 21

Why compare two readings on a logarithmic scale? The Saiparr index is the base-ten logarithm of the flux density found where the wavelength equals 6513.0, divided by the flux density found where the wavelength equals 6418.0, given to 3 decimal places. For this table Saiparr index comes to 0.032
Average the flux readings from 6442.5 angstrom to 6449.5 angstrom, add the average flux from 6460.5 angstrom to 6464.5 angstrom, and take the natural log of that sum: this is 4.22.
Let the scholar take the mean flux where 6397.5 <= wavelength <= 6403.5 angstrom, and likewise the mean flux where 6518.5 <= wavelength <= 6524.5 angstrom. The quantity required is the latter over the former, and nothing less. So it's 0.997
